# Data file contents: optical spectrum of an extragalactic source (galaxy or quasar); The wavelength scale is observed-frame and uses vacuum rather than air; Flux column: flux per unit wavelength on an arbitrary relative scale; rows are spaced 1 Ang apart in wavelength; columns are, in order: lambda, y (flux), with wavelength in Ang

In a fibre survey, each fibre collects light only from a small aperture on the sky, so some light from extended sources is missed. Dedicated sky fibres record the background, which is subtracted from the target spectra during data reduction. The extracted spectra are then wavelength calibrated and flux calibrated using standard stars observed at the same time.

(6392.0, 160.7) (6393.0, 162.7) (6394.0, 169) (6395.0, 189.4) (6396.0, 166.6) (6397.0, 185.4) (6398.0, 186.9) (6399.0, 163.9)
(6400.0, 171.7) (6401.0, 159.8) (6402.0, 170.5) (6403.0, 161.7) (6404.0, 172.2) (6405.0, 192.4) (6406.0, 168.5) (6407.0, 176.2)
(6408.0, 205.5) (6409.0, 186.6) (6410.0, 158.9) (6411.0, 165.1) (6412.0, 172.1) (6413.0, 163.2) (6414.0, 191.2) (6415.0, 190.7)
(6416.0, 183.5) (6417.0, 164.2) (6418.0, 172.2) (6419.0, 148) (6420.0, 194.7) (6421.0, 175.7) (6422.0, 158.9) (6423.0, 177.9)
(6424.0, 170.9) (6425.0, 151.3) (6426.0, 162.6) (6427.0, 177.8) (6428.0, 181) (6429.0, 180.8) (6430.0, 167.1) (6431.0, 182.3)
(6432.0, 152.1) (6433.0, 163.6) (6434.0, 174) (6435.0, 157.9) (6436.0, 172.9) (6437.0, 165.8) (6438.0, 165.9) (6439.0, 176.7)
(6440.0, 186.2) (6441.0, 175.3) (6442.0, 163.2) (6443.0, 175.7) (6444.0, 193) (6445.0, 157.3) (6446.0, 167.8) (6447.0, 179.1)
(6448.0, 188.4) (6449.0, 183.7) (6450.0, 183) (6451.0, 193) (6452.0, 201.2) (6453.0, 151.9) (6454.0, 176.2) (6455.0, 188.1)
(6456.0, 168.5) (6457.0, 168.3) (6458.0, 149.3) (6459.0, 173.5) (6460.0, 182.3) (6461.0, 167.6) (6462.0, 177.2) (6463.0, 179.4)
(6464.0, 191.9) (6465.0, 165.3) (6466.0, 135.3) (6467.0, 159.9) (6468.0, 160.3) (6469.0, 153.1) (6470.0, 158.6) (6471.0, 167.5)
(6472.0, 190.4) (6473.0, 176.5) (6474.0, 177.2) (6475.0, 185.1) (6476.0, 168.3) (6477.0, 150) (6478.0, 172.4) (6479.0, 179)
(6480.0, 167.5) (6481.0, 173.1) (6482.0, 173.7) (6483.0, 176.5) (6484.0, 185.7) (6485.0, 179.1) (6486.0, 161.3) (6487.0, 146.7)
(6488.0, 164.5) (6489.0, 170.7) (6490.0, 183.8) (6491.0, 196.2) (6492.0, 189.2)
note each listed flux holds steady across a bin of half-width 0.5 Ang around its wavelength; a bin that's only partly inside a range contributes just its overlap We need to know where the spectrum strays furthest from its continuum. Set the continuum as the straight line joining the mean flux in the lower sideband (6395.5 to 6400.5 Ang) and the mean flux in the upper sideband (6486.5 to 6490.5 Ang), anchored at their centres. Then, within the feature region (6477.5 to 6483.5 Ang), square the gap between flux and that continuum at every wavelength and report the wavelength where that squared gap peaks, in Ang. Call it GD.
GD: 6479.0 Ang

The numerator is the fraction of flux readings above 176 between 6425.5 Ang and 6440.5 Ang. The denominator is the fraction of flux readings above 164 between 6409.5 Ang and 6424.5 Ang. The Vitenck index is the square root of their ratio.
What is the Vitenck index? 0.74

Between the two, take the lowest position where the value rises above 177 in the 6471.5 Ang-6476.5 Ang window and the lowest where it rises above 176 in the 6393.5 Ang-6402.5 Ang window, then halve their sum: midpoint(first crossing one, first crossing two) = 6433.5 Ang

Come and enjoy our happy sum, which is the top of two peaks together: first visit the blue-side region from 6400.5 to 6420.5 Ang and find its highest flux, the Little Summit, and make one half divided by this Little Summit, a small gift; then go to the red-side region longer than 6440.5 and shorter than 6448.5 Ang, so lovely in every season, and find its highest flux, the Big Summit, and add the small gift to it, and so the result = 193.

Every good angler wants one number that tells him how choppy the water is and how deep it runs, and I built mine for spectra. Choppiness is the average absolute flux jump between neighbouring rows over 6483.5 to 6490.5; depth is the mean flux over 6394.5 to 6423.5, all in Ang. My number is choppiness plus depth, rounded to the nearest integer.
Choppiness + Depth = 188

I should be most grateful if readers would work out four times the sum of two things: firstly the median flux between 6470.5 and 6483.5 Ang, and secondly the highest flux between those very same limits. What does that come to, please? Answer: 1456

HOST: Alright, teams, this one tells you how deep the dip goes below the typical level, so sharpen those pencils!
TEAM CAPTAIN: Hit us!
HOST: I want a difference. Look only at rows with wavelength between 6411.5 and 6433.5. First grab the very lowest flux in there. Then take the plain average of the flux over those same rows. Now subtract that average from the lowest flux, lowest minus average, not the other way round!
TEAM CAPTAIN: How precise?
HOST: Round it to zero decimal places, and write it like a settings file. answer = -24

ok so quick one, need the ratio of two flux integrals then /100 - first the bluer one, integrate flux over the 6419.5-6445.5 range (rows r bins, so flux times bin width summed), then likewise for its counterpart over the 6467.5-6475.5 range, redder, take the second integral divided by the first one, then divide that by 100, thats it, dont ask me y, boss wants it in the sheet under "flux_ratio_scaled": 0.003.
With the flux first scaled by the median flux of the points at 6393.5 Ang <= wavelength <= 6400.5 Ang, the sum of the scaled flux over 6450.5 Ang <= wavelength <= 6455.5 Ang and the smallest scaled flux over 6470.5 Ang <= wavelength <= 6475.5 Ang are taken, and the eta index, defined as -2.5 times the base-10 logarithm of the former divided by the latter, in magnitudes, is -1.84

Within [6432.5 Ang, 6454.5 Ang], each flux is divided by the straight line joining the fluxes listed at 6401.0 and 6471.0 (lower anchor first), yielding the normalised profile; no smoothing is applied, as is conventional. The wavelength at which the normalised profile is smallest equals 6453.0 Ang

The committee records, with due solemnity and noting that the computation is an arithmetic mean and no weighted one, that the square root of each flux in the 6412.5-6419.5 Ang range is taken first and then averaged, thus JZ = 13.2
